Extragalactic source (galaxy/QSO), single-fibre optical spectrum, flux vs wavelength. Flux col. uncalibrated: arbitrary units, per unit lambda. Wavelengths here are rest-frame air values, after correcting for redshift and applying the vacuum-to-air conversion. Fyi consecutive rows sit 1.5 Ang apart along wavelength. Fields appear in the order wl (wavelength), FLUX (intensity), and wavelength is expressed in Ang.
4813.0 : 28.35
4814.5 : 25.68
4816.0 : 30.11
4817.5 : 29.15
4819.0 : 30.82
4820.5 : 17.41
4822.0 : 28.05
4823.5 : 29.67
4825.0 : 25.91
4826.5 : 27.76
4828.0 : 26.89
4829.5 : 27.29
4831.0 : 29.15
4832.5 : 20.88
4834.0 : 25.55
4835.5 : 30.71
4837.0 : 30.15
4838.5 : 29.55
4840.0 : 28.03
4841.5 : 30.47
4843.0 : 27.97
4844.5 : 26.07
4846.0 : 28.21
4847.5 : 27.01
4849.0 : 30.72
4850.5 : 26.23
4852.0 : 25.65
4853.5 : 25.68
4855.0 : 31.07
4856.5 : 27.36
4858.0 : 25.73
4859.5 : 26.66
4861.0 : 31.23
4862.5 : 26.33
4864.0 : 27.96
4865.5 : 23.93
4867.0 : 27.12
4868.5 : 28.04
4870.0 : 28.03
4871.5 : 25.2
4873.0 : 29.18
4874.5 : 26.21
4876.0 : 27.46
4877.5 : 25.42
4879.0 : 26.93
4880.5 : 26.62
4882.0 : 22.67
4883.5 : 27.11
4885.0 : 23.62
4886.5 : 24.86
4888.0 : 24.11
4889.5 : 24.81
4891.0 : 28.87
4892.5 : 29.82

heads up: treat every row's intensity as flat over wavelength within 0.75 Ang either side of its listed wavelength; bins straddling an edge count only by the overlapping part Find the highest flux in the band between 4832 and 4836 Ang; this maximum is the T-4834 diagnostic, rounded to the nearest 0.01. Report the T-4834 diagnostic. 30.71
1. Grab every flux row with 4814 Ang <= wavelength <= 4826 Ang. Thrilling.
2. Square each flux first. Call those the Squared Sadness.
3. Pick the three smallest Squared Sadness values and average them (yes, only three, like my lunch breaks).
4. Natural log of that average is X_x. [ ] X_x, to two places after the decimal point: 6.30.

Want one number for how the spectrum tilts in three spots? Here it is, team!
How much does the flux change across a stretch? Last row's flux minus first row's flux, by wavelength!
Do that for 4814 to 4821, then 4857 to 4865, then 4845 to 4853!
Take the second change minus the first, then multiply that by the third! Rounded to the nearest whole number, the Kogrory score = -27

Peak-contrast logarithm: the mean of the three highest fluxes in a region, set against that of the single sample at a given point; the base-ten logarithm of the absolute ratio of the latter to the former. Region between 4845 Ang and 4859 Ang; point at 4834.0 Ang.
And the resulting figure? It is -0.07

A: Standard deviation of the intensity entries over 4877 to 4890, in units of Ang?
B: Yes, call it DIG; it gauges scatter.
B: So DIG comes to 1.5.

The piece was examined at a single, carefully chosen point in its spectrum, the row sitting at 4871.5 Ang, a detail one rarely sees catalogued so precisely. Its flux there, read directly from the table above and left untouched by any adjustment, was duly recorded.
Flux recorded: 25.2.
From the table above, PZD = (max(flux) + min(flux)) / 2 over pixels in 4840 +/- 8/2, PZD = 29.2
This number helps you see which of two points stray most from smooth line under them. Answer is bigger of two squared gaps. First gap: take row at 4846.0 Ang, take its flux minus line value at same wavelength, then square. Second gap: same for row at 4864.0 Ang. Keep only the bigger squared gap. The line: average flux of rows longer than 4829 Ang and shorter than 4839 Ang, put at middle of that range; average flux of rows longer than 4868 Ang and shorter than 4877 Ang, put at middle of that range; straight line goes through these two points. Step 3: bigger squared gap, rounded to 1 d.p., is 0.5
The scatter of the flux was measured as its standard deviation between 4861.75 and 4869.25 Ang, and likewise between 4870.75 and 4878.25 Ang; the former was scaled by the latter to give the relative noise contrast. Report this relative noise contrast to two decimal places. 1.02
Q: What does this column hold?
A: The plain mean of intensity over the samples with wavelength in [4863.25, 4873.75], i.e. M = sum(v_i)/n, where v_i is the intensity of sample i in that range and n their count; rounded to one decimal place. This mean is 27.1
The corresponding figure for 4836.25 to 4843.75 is 29.2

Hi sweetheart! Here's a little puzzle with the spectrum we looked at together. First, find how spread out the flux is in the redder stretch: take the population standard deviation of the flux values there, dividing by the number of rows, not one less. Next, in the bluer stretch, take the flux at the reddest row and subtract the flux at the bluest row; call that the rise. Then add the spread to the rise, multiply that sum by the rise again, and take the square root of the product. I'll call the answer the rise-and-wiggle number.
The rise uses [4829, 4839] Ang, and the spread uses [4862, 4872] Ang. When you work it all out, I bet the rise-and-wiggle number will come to 2.9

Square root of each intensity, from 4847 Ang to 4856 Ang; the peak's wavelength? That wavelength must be 4855.0 Ang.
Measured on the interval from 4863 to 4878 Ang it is 4873.0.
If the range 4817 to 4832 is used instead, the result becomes 4819.0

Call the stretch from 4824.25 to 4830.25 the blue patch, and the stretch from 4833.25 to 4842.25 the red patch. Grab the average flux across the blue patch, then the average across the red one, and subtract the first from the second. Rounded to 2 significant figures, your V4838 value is 2.1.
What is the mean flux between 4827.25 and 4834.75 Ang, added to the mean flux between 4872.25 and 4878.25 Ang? 53.0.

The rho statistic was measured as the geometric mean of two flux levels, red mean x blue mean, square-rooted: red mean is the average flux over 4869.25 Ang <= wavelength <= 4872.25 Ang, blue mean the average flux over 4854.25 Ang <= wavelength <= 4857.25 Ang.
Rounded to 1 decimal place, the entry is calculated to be 27.9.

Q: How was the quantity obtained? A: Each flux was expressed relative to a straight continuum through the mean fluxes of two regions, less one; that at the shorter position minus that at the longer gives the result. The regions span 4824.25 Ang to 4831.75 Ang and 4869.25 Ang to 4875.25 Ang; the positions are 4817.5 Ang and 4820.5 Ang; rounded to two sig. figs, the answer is 0.43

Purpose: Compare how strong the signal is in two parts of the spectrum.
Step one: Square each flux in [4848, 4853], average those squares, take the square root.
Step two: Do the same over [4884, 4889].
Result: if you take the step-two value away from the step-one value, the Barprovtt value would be 3.4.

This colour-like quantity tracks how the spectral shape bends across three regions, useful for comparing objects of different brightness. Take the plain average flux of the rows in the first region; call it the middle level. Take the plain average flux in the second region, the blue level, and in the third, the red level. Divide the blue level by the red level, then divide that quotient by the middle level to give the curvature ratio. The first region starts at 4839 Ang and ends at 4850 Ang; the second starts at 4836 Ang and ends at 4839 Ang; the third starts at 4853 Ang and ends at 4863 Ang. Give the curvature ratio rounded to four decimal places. 0.0380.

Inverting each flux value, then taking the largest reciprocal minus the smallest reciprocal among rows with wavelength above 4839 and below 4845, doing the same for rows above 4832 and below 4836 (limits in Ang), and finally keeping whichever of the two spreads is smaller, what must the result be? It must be 0.0055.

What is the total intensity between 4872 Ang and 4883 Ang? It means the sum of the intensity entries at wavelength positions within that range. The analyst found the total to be 184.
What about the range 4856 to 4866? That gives 189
